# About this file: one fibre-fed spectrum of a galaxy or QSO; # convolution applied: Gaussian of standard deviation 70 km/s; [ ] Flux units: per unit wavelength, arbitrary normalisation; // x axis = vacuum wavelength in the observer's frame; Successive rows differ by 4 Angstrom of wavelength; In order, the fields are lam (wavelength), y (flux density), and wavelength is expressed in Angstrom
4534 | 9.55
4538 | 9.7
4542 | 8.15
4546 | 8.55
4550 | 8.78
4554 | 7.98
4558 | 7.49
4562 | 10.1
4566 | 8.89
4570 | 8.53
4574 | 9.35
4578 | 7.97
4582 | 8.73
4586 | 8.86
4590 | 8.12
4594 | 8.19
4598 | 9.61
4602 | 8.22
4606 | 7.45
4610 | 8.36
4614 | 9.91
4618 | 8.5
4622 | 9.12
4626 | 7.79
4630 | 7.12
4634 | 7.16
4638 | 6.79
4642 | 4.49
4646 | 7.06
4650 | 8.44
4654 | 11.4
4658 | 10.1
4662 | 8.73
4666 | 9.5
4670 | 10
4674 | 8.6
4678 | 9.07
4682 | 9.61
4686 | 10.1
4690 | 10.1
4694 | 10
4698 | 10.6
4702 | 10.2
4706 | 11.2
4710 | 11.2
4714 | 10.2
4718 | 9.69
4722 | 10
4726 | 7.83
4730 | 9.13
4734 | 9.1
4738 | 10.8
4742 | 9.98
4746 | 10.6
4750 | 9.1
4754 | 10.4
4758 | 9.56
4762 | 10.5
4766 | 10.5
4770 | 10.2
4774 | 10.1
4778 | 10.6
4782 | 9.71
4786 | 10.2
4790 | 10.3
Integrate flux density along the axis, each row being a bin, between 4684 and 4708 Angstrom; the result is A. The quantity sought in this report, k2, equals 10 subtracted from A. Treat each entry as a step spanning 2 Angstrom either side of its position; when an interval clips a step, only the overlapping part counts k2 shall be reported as 239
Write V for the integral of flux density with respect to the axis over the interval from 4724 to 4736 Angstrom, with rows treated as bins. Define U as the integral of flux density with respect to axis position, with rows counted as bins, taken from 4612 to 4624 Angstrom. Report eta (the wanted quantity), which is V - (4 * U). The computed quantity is -336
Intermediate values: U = 110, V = 104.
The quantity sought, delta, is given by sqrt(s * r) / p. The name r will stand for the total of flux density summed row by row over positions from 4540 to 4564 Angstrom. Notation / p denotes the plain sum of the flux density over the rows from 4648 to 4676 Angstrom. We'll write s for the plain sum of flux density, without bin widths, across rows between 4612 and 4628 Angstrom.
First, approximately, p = 67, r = 51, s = 35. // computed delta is 0.6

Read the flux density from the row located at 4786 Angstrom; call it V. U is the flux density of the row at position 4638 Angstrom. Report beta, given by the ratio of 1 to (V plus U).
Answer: 0.059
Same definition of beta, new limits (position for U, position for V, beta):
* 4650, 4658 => 0.054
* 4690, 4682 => 0.051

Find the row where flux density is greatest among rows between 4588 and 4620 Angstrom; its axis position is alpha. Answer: 4614 Angstrom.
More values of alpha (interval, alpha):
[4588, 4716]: 4654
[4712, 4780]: 4738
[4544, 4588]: 4562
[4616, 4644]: 4622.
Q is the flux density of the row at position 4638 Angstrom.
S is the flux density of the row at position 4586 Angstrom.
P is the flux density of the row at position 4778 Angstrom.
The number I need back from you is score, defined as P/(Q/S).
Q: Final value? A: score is 14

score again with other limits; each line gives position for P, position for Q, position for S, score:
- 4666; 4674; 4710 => 12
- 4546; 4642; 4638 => 13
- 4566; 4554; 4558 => 8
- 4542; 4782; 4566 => 7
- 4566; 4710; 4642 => 4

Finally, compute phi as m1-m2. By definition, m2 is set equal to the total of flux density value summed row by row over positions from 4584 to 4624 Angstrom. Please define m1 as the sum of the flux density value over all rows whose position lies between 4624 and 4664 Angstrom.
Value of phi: -7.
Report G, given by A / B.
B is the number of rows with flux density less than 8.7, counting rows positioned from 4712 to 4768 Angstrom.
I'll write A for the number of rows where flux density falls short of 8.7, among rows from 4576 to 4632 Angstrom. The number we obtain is 9.0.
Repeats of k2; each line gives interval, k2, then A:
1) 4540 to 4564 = 194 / 204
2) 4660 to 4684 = 212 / 222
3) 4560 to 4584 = 204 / 214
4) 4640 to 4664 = 191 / 201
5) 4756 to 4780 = 236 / 246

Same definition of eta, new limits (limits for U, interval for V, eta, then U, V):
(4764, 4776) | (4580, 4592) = -390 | 123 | 103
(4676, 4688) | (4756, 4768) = -338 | 115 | 122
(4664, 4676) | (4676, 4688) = -334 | 112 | 115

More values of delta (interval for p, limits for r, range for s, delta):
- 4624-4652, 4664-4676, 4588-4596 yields 0.4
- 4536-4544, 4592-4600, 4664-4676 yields 1.3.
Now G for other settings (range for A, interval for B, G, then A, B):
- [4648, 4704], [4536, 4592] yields 0.3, 2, 7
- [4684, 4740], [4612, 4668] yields 0.1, 1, 8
